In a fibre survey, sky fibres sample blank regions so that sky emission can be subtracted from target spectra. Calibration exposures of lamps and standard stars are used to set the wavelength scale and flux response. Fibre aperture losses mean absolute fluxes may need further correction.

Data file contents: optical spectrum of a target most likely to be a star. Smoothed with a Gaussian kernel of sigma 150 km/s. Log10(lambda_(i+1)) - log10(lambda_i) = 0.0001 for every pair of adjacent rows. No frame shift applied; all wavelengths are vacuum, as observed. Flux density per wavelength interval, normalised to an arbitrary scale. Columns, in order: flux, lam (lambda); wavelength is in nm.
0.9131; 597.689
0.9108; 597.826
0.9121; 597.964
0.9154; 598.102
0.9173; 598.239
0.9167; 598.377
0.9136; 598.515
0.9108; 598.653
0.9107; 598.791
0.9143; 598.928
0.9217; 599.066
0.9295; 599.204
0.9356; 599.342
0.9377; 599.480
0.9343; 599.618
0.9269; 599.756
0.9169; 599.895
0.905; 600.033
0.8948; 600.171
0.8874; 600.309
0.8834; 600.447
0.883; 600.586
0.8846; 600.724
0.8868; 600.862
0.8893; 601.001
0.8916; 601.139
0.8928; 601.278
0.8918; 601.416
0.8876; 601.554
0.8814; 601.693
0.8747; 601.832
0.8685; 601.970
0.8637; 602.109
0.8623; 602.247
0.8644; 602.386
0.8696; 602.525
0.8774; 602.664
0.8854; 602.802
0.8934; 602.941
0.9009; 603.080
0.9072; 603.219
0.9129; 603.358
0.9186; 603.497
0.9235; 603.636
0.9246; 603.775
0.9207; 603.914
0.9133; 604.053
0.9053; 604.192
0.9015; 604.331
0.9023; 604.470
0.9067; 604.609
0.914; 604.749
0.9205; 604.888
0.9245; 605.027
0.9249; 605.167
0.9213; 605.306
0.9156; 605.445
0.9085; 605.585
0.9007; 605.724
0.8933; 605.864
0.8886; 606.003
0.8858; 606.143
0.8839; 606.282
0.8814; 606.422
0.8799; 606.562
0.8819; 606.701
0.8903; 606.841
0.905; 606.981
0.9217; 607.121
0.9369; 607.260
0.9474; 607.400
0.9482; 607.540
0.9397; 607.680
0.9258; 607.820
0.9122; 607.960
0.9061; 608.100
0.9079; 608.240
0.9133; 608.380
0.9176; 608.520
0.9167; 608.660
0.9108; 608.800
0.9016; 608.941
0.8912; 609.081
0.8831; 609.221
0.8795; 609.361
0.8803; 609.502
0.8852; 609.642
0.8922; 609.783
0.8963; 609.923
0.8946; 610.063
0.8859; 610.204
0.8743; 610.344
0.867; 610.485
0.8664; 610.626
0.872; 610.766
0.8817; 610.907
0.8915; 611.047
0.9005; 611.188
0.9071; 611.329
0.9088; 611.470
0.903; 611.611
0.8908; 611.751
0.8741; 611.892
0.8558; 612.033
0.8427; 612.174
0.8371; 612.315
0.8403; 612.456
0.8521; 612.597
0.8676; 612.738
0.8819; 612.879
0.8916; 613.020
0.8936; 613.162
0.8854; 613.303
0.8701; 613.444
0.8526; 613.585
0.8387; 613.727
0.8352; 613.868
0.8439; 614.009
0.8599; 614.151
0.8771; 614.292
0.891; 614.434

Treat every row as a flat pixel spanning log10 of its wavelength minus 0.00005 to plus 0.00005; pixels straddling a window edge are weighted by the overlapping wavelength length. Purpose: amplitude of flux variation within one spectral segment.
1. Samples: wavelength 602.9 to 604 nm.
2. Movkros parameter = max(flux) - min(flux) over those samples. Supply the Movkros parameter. 0.031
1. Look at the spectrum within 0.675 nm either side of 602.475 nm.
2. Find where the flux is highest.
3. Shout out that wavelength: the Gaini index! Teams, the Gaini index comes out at 603.080 nm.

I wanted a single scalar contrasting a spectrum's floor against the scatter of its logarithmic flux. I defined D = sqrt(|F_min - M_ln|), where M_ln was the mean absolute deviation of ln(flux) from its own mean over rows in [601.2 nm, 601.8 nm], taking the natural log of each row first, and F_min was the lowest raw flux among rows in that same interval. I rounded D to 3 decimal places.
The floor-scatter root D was 0.936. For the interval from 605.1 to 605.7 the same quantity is 0.950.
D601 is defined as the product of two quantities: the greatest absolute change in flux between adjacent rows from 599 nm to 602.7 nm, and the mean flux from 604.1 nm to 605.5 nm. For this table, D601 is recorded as 0.0109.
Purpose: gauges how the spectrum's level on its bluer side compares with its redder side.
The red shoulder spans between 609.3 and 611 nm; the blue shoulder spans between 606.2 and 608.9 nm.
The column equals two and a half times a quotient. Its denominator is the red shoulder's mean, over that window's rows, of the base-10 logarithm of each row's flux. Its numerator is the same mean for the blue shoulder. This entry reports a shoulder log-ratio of 1.8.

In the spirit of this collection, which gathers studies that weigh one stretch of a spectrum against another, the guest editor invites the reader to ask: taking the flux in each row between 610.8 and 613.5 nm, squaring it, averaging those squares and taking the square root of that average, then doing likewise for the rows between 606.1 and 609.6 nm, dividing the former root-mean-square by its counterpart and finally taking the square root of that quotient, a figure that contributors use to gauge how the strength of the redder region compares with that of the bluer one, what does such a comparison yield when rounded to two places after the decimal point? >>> 0.98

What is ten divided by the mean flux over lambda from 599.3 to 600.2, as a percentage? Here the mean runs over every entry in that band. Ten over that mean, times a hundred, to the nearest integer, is 1085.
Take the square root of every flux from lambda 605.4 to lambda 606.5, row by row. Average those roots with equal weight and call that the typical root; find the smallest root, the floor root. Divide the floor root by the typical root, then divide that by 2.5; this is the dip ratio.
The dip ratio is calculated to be 0.397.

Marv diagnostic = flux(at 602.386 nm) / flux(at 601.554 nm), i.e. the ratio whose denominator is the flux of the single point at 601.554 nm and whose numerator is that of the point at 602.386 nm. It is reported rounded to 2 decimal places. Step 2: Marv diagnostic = 0.97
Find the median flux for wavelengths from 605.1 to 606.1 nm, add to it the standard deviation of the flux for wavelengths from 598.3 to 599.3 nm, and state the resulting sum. 0.915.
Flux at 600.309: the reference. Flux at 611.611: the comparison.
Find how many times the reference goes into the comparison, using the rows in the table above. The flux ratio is 1.02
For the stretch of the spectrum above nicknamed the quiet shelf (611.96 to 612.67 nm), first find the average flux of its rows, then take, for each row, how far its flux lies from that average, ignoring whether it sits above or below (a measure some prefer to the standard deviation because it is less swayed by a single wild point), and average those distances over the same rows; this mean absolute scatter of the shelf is 0.0067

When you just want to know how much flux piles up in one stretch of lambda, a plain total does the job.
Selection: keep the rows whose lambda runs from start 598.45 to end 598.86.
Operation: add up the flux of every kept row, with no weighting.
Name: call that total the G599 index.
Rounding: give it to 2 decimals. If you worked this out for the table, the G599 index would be 2.74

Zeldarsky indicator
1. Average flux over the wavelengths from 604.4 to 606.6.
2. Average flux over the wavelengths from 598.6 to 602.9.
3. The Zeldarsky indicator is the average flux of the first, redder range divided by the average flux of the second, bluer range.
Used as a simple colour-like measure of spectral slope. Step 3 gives 1.01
